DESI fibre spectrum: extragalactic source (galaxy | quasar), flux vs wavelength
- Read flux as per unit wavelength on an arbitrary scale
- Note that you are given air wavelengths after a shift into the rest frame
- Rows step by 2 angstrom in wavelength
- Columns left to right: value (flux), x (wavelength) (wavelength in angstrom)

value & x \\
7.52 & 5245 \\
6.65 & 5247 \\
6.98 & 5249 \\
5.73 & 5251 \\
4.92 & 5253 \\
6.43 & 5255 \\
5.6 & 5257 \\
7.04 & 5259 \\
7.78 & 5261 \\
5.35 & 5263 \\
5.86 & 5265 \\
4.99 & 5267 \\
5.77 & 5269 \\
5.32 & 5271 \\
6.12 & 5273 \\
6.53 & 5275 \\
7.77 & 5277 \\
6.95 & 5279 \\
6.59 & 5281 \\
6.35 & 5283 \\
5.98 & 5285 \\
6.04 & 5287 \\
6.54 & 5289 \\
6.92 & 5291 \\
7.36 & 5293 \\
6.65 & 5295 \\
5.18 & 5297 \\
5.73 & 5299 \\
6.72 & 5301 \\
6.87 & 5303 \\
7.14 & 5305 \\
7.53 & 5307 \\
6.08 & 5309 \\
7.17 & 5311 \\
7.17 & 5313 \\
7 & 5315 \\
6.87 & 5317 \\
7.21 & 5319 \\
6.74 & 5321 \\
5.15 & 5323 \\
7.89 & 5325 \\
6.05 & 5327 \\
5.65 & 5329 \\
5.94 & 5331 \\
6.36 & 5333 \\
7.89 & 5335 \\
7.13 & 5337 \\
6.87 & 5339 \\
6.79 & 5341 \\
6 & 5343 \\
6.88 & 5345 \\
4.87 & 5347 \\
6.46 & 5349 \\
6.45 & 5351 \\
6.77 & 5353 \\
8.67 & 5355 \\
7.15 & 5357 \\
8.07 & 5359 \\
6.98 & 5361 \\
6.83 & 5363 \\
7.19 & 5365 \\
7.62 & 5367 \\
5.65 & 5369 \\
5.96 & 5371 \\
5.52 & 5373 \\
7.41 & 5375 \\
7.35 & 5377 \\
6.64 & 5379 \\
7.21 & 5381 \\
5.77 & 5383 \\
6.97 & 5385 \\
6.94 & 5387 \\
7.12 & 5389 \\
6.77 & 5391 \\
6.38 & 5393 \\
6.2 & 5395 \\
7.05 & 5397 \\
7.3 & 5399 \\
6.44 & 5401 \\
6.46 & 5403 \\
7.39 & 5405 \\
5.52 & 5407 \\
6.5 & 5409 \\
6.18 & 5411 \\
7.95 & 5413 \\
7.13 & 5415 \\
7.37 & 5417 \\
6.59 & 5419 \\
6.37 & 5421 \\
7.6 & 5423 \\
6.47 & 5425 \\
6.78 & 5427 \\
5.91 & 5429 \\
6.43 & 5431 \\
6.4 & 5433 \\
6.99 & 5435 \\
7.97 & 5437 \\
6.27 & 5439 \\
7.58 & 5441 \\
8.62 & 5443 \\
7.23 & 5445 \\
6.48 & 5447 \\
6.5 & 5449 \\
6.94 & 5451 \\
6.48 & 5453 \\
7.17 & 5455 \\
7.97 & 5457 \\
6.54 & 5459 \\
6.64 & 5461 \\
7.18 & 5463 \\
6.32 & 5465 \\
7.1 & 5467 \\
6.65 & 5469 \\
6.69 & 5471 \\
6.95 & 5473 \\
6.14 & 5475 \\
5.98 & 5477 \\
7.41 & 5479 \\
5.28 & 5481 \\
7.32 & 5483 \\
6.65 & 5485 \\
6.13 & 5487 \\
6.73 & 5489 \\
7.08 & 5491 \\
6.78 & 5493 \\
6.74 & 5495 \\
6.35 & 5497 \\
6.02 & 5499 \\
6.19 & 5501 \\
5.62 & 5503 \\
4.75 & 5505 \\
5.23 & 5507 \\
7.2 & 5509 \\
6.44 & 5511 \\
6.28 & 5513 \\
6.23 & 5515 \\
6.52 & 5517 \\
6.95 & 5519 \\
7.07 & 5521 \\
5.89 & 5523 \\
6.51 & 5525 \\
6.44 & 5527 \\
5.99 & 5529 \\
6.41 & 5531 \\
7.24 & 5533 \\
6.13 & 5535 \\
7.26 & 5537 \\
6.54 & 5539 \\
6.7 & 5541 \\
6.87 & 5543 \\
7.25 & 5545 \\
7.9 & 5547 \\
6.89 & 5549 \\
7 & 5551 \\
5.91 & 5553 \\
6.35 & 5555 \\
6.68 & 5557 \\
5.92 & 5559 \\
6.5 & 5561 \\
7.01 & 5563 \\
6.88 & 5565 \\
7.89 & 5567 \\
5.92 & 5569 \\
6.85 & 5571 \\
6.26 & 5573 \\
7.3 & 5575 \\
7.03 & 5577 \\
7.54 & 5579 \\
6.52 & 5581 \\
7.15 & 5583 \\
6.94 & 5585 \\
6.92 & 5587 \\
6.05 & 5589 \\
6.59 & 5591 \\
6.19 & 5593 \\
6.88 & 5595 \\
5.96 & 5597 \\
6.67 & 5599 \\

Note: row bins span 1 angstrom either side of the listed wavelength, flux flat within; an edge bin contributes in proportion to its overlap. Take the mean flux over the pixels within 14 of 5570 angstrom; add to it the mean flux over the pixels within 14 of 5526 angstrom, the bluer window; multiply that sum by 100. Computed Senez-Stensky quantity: 1335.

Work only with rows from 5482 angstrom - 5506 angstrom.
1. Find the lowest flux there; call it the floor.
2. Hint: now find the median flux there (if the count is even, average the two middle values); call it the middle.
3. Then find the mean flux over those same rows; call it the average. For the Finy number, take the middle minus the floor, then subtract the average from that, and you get -4.6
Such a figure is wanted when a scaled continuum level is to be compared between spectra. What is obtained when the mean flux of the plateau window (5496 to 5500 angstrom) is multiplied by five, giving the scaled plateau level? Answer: 30.9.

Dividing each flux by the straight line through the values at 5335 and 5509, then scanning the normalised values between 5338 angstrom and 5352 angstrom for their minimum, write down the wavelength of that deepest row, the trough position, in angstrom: 5347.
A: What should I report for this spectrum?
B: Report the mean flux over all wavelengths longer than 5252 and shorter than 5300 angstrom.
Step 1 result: 6.24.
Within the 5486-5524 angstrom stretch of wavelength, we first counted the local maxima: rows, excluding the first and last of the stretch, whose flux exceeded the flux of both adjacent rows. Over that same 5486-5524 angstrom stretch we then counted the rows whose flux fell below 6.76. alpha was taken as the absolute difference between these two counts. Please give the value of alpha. 10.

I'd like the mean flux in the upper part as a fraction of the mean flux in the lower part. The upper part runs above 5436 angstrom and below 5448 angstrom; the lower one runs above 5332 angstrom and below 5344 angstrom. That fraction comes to 1.08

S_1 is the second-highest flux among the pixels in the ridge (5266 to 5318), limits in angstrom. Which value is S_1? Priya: 7.53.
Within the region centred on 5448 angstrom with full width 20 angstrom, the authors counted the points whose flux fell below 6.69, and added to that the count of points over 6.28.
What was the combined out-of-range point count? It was 13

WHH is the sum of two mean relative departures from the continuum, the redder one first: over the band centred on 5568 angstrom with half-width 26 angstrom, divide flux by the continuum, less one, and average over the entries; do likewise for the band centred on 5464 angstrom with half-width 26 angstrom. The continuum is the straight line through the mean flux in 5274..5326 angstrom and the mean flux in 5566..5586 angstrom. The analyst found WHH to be -0.027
